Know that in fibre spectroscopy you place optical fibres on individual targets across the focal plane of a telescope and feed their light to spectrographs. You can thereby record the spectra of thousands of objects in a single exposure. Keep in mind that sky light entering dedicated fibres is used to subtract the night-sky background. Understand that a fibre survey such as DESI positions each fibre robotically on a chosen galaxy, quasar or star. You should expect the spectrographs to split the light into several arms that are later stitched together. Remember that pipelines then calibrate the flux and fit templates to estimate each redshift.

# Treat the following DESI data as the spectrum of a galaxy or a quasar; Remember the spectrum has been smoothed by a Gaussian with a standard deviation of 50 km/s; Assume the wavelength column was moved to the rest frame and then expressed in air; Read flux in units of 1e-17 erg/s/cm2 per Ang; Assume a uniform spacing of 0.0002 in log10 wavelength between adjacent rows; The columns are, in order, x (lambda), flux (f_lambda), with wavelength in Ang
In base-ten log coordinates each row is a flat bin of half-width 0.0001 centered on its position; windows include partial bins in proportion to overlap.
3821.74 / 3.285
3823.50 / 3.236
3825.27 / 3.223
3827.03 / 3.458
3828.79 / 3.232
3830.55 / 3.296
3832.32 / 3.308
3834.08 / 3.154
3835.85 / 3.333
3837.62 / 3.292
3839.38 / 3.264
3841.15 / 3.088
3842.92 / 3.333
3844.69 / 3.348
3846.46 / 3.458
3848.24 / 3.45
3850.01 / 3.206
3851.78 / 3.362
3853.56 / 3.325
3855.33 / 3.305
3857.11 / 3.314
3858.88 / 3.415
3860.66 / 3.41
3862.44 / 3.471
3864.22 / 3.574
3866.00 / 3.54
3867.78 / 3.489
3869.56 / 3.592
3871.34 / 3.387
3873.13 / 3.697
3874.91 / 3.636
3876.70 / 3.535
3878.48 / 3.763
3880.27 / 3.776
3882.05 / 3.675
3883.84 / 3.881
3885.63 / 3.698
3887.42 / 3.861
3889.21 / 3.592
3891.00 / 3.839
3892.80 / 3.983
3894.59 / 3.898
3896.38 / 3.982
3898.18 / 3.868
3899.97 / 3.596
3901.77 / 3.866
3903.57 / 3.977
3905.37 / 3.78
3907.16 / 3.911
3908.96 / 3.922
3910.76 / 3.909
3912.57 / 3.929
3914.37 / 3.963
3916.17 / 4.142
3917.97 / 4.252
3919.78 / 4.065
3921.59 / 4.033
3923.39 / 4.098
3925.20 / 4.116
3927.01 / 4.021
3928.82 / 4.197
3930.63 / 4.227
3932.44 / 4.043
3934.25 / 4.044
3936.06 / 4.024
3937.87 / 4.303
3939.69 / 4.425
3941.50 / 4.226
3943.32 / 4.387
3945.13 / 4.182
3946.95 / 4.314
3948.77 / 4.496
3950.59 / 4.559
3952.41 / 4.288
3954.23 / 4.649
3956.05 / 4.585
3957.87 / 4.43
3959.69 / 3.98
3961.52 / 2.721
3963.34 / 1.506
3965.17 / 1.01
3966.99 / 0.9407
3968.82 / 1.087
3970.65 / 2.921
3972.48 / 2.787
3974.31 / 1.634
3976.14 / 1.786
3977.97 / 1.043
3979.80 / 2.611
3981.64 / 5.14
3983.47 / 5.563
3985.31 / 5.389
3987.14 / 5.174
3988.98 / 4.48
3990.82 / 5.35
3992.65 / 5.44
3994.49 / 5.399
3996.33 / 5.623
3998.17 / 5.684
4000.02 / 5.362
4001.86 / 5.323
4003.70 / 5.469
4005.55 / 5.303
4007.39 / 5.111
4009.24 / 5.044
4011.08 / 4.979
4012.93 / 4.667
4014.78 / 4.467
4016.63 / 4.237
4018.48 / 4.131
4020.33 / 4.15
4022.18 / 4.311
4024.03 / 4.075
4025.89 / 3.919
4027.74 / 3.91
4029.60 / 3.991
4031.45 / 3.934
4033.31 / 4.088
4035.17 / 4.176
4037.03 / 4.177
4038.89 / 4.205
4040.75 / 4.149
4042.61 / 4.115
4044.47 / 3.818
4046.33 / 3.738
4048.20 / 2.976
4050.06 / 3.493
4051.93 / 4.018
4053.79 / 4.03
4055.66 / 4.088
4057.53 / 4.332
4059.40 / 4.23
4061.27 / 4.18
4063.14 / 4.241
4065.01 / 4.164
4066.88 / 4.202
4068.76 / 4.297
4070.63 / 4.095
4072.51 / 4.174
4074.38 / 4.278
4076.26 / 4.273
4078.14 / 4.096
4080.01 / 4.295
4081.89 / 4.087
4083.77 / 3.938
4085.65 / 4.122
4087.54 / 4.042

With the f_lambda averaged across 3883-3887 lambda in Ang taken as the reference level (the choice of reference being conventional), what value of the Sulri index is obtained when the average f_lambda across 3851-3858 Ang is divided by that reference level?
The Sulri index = 0.88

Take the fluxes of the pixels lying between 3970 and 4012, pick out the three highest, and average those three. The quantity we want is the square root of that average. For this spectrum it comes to 2.37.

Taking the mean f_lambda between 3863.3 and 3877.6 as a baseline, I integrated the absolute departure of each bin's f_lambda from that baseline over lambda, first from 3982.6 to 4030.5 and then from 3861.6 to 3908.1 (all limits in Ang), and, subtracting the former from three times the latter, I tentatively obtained -35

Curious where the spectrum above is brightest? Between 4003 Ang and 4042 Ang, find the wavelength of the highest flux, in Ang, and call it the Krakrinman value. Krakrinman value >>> 4003.70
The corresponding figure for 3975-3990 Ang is 3983.47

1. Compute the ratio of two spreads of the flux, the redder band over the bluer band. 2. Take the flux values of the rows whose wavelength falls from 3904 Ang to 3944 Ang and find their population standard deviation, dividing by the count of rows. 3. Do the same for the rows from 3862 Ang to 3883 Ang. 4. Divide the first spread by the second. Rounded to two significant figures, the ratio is 1.4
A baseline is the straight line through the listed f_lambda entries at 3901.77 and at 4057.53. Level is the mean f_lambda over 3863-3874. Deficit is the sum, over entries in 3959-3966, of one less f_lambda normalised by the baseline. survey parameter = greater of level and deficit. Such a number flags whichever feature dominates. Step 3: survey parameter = 3.5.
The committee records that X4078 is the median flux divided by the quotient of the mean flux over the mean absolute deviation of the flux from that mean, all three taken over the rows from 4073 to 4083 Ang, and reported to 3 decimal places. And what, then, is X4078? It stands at 0.093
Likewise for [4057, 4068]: 0.043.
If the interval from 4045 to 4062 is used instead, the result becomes 0.342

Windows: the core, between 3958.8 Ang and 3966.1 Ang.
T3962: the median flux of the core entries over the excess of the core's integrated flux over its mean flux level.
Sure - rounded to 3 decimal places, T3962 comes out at 0.146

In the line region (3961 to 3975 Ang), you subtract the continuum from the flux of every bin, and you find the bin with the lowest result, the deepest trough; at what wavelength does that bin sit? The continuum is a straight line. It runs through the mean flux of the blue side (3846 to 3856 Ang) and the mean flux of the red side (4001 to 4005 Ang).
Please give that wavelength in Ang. 3966.99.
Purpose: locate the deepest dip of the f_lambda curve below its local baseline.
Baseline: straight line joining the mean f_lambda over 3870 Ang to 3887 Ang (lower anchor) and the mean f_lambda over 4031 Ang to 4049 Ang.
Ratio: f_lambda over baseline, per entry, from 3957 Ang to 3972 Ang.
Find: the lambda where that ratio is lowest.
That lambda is 3966.99 Ang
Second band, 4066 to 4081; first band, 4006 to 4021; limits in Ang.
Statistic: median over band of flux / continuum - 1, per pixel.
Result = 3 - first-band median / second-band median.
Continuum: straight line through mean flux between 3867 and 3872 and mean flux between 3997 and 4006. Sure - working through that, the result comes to 2.5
